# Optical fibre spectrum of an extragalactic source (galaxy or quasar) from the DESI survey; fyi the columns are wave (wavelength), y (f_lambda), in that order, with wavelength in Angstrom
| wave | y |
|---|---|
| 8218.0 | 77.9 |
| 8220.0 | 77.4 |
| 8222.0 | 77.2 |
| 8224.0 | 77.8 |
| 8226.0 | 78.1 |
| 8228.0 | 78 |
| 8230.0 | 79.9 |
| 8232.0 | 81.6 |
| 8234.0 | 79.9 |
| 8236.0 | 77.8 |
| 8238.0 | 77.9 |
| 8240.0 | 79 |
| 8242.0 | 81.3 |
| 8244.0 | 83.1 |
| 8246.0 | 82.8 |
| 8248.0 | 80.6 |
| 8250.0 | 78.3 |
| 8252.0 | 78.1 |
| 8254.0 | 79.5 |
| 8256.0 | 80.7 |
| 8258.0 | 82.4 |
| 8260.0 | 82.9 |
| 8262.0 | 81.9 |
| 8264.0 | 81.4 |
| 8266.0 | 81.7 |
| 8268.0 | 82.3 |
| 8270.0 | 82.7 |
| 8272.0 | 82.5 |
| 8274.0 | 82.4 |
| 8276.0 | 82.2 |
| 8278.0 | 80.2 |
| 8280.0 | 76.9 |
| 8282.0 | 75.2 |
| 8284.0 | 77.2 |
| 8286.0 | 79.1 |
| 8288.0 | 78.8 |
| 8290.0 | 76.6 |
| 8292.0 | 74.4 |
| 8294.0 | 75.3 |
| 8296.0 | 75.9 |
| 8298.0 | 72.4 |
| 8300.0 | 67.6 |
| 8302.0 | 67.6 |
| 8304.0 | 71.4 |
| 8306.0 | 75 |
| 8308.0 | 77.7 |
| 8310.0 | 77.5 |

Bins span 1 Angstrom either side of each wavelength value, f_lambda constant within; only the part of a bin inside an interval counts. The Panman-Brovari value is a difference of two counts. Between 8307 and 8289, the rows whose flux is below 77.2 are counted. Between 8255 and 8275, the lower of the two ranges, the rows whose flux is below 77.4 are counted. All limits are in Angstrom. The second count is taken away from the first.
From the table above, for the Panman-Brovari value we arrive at 9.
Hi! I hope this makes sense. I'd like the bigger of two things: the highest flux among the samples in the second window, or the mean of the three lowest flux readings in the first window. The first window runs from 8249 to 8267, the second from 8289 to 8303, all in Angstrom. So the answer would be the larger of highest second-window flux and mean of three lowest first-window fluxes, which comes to 78.6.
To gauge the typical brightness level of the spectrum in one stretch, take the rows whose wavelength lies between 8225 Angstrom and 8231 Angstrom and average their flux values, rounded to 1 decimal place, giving 78.7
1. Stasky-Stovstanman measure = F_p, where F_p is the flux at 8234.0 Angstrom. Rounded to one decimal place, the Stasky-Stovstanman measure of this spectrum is 79.9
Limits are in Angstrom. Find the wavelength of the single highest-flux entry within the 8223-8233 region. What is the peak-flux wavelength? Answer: 8232.0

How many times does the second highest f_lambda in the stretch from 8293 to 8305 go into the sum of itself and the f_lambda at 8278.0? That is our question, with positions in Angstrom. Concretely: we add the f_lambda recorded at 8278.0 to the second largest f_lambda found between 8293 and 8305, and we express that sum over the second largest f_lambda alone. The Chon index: 2.07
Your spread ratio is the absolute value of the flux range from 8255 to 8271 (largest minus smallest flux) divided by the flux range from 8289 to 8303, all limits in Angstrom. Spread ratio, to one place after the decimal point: 0.2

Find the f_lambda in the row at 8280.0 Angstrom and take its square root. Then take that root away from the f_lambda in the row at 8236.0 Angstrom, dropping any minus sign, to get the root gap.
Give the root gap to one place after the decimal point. 69.0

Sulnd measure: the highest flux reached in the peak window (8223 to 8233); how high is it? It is 81.6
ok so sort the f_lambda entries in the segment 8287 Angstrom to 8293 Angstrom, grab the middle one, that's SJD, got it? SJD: 76.6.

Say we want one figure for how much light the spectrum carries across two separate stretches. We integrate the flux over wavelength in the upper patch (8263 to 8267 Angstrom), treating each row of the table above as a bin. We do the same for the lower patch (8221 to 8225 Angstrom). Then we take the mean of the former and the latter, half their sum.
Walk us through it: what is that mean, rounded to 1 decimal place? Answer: 318.1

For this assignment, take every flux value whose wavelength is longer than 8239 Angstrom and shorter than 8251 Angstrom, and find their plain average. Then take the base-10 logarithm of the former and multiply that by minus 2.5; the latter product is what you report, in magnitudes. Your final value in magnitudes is -4.77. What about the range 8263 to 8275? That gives -4.79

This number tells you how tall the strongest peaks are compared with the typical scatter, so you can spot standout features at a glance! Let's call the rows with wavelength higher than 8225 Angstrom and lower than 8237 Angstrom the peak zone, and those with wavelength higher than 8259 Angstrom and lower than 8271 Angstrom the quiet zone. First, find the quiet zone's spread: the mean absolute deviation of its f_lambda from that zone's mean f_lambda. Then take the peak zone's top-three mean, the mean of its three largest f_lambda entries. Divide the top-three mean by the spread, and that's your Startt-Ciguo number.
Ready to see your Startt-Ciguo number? 166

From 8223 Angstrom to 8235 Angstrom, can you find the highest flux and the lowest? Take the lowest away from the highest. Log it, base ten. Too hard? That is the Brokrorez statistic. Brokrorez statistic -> 0.58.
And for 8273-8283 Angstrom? 0.86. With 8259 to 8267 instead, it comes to 0.18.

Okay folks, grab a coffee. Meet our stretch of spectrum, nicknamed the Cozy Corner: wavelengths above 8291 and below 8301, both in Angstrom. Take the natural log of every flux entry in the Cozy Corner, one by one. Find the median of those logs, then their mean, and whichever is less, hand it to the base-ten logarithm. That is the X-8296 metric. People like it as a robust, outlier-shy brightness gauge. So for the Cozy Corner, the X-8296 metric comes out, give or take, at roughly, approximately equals 0.633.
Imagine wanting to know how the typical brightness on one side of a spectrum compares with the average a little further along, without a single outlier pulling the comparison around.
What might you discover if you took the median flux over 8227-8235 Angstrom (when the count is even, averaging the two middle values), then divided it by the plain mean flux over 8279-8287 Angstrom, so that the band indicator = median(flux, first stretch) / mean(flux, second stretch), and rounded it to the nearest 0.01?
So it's 1.04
